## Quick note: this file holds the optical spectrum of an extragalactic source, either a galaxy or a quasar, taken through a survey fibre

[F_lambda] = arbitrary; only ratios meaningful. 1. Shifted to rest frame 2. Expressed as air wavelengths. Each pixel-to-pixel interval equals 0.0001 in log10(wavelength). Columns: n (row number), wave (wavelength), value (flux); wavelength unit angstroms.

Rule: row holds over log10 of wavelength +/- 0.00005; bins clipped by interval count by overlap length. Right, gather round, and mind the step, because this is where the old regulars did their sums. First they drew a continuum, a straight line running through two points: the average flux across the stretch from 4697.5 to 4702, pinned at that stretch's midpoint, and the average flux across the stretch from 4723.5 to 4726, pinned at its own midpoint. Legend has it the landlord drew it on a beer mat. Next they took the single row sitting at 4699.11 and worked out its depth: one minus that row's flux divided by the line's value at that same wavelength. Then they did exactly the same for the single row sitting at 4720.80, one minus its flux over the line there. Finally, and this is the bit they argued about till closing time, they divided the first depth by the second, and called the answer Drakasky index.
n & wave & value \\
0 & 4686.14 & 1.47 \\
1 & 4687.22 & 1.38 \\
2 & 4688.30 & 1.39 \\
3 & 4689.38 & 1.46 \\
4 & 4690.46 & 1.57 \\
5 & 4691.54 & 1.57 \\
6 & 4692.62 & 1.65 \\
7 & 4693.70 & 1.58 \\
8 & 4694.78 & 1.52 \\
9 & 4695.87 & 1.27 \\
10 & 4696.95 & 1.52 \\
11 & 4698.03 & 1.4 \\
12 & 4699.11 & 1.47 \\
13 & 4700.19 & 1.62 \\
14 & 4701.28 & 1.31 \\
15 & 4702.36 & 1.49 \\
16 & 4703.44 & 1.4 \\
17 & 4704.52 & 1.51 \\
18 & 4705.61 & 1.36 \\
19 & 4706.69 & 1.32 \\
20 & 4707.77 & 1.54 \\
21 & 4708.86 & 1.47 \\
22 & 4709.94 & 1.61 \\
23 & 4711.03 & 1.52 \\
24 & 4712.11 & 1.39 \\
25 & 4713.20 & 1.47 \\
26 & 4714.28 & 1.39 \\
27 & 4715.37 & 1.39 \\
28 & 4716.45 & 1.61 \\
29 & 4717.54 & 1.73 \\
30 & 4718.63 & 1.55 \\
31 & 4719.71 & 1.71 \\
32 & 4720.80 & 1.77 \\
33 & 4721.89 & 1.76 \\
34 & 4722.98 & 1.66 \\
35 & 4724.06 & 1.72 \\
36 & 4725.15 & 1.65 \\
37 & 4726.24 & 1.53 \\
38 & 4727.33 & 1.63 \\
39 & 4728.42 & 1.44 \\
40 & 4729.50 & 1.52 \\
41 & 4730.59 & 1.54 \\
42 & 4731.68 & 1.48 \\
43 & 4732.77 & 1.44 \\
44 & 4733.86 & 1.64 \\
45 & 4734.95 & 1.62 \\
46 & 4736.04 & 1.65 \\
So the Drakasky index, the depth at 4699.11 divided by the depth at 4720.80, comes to 0.2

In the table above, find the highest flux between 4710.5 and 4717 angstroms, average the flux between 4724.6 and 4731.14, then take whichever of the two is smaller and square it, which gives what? 2.41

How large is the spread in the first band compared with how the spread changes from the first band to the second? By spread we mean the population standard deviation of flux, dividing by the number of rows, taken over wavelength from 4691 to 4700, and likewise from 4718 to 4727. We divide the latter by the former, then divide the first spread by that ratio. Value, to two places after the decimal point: 0.15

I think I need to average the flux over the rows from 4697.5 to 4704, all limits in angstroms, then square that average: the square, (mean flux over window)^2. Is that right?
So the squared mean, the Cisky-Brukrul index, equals 2.10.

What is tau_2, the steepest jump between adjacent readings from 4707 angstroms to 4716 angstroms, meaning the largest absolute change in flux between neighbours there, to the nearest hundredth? 0.14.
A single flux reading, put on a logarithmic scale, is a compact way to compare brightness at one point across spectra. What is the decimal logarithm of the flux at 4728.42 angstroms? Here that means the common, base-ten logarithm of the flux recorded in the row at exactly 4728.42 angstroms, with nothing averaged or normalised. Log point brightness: 0.158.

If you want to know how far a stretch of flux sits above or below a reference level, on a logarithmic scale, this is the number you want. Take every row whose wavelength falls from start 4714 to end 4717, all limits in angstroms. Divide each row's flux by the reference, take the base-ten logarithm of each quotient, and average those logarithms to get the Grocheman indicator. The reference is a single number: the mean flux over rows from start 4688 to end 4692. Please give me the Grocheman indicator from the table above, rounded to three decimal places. -0.011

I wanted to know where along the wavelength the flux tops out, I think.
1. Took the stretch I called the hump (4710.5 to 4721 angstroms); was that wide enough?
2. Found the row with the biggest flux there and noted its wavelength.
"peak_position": 4720.80 angstroms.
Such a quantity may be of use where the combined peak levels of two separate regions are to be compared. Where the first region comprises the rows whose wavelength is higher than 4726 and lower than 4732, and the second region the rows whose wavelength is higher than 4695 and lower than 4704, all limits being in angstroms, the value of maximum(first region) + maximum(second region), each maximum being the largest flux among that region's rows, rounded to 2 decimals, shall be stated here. 3.25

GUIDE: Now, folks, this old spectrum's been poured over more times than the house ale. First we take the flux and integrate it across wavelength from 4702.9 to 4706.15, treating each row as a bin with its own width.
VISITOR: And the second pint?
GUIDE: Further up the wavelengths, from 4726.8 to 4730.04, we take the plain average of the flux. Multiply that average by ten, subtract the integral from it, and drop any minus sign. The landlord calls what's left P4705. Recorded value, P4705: 10.7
